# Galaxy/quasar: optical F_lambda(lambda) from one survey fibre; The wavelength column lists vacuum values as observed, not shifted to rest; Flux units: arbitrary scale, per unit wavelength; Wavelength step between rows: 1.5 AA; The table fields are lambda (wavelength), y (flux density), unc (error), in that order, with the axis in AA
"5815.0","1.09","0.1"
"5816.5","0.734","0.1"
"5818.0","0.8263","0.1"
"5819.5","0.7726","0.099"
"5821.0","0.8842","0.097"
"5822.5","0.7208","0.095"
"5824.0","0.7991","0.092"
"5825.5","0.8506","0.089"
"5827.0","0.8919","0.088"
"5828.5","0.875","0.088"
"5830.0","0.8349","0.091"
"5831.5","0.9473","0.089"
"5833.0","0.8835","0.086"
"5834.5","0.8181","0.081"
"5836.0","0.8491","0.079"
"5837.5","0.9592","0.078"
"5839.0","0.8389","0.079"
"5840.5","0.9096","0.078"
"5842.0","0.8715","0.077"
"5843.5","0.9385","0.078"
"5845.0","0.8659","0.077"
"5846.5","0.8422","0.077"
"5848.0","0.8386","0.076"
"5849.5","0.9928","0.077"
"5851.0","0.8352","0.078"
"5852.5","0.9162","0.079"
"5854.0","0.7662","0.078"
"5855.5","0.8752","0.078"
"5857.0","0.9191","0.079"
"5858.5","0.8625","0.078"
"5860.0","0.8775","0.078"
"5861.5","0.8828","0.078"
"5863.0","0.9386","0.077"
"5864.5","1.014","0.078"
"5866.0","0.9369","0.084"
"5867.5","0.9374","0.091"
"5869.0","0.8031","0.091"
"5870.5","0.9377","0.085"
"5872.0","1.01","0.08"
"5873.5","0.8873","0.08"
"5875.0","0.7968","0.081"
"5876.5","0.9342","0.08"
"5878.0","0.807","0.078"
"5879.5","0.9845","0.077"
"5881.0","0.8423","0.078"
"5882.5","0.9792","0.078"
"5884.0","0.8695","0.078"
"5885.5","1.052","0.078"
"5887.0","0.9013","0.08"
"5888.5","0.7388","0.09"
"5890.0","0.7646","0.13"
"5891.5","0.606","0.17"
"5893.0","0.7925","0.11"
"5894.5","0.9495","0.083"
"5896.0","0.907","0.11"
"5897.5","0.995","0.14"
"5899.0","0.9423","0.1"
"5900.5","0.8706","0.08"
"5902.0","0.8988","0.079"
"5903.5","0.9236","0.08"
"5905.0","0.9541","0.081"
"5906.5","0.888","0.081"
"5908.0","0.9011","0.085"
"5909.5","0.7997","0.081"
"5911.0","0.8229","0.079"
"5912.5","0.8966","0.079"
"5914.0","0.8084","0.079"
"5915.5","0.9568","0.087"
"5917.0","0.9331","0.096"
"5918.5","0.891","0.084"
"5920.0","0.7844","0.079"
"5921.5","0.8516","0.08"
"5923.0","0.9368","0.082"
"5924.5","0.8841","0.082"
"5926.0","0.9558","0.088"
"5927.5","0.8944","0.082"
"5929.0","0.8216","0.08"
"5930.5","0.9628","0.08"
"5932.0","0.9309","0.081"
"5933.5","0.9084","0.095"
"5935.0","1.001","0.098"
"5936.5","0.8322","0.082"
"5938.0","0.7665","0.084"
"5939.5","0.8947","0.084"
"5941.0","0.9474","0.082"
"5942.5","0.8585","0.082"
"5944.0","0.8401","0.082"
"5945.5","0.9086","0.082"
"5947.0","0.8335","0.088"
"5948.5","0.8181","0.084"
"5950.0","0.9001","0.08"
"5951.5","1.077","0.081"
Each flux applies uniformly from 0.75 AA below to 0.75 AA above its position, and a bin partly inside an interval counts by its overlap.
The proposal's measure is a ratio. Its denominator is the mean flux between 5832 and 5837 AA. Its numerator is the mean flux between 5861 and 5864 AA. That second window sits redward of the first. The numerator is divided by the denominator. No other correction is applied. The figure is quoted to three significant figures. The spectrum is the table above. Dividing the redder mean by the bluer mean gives 1.07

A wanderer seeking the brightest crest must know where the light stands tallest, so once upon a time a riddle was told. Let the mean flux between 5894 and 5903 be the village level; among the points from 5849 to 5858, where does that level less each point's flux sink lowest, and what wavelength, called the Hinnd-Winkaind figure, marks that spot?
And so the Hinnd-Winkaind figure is 5849.5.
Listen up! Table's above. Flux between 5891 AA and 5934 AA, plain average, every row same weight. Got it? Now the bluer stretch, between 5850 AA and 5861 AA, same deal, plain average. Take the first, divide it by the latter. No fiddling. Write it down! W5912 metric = 1.02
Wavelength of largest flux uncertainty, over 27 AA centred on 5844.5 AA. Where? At 5831.5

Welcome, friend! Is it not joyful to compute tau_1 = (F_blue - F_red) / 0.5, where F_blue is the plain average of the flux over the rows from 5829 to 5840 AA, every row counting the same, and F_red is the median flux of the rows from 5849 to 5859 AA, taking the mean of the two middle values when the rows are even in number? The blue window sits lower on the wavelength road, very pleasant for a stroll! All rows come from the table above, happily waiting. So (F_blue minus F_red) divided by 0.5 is 0.00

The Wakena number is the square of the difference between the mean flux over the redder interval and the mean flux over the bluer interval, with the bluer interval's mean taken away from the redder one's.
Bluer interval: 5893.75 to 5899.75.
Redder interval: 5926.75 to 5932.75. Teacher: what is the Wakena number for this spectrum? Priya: 0.0021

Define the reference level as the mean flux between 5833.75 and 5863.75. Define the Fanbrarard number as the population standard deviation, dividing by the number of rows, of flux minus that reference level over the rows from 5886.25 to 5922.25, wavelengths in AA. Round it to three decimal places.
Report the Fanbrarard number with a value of 0.086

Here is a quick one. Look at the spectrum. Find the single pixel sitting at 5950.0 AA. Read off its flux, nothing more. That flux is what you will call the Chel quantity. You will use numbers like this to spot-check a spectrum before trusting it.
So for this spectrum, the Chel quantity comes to 0.9001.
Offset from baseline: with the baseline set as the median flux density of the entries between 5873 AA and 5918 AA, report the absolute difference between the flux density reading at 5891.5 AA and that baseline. 0.29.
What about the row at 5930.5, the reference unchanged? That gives 0.07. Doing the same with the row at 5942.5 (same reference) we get 0.04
